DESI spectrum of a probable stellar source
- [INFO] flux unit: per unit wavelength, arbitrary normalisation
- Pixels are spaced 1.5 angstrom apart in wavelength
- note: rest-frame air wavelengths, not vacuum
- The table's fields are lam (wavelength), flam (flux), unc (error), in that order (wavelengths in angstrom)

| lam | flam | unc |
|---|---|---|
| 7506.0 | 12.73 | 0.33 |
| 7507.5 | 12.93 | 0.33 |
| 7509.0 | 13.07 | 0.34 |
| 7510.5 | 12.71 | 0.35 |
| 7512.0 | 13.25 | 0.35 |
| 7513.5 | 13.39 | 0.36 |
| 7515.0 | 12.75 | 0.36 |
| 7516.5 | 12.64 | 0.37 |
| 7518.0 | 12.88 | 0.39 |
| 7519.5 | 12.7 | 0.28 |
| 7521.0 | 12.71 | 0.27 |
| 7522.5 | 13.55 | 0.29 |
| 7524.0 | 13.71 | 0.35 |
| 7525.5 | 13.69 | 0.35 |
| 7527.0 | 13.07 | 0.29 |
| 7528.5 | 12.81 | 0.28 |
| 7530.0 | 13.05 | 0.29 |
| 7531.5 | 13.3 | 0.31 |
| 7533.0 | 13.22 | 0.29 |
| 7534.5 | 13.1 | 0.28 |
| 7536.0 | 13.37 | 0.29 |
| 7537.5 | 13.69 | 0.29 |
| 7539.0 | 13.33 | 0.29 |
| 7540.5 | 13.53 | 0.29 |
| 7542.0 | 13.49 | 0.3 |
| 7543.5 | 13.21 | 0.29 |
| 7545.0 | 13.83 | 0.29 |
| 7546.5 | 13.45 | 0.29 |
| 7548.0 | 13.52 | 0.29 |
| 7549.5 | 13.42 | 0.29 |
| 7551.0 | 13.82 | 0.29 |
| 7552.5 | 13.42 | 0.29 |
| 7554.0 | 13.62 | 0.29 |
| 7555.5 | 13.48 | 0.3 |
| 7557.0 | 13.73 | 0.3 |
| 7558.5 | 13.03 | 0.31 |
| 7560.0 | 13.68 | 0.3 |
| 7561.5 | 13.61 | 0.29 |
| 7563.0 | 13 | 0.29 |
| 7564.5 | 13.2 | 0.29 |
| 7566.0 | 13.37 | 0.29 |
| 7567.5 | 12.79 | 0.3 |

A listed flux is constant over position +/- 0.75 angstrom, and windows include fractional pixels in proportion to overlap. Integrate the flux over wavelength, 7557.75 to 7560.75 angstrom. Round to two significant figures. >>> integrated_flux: 40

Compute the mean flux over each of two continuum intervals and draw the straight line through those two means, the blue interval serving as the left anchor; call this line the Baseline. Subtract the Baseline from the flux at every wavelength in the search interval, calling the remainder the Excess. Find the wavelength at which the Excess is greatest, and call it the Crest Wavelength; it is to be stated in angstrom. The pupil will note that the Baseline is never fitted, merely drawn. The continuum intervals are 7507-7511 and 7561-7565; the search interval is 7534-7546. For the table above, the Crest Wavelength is 7545.0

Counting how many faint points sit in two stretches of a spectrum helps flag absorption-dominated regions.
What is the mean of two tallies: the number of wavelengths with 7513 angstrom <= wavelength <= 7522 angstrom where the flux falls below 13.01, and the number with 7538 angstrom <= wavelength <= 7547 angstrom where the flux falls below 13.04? 2.5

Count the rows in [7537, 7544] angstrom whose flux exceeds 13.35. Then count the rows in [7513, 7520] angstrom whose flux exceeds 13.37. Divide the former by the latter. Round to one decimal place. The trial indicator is 3.0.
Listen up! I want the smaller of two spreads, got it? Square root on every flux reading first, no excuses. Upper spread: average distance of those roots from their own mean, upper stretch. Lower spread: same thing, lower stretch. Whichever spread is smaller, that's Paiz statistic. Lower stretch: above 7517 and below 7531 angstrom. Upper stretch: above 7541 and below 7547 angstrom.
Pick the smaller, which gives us 0.023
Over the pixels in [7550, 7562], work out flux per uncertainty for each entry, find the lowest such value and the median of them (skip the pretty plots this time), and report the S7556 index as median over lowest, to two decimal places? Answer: 1.09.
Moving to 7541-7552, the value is 1.03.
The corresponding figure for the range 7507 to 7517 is 1.09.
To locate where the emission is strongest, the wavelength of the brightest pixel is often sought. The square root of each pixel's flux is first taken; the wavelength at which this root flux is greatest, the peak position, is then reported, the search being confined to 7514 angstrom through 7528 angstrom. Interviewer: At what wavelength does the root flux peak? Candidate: 7524.0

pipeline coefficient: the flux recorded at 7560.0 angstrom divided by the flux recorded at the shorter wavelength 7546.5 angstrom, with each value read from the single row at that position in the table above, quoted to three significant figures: 1.02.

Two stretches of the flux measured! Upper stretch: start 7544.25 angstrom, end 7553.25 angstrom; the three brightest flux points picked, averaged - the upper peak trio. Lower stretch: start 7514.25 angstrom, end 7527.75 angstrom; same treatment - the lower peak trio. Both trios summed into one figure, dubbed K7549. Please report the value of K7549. 27.4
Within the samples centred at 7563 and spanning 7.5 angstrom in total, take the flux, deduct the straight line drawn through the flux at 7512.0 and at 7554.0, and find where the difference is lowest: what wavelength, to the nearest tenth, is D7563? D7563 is 7563.0 angstrom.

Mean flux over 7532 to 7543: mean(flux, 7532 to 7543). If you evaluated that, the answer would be 13.4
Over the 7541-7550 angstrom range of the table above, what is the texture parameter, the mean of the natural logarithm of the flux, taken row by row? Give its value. 2.60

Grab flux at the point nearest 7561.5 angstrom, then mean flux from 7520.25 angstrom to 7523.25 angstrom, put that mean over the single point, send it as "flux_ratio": 0.96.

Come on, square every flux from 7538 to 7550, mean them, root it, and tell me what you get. 13.5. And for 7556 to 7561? 13.5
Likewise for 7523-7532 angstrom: 13.3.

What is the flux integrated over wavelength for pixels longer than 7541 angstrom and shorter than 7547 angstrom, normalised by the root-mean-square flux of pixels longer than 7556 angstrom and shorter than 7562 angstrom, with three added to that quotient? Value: 8.99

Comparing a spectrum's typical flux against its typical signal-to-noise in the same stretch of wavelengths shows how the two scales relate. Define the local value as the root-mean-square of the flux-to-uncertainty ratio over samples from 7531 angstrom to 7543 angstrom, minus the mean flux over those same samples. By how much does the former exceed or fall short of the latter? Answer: 32.4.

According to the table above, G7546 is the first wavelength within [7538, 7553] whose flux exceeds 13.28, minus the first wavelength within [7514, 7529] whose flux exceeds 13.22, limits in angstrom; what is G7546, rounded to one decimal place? 16.5 angstrom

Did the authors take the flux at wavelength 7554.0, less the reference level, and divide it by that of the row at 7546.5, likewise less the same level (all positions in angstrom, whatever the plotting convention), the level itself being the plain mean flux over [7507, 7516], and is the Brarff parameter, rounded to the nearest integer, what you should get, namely 1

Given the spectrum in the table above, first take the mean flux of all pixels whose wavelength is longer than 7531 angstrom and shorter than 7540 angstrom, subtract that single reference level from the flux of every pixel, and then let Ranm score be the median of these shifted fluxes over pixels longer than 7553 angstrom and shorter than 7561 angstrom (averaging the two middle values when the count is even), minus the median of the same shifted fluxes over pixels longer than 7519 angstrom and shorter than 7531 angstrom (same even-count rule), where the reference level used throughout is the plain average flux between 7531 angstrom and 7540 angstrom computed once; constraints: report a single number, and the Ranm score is 0.56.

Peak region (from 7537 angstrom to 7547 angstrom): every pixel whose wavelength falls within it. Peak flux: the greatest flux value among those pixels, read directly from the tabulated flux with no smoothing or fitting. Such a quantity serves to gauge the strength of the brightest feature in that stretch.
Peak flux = 13.83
